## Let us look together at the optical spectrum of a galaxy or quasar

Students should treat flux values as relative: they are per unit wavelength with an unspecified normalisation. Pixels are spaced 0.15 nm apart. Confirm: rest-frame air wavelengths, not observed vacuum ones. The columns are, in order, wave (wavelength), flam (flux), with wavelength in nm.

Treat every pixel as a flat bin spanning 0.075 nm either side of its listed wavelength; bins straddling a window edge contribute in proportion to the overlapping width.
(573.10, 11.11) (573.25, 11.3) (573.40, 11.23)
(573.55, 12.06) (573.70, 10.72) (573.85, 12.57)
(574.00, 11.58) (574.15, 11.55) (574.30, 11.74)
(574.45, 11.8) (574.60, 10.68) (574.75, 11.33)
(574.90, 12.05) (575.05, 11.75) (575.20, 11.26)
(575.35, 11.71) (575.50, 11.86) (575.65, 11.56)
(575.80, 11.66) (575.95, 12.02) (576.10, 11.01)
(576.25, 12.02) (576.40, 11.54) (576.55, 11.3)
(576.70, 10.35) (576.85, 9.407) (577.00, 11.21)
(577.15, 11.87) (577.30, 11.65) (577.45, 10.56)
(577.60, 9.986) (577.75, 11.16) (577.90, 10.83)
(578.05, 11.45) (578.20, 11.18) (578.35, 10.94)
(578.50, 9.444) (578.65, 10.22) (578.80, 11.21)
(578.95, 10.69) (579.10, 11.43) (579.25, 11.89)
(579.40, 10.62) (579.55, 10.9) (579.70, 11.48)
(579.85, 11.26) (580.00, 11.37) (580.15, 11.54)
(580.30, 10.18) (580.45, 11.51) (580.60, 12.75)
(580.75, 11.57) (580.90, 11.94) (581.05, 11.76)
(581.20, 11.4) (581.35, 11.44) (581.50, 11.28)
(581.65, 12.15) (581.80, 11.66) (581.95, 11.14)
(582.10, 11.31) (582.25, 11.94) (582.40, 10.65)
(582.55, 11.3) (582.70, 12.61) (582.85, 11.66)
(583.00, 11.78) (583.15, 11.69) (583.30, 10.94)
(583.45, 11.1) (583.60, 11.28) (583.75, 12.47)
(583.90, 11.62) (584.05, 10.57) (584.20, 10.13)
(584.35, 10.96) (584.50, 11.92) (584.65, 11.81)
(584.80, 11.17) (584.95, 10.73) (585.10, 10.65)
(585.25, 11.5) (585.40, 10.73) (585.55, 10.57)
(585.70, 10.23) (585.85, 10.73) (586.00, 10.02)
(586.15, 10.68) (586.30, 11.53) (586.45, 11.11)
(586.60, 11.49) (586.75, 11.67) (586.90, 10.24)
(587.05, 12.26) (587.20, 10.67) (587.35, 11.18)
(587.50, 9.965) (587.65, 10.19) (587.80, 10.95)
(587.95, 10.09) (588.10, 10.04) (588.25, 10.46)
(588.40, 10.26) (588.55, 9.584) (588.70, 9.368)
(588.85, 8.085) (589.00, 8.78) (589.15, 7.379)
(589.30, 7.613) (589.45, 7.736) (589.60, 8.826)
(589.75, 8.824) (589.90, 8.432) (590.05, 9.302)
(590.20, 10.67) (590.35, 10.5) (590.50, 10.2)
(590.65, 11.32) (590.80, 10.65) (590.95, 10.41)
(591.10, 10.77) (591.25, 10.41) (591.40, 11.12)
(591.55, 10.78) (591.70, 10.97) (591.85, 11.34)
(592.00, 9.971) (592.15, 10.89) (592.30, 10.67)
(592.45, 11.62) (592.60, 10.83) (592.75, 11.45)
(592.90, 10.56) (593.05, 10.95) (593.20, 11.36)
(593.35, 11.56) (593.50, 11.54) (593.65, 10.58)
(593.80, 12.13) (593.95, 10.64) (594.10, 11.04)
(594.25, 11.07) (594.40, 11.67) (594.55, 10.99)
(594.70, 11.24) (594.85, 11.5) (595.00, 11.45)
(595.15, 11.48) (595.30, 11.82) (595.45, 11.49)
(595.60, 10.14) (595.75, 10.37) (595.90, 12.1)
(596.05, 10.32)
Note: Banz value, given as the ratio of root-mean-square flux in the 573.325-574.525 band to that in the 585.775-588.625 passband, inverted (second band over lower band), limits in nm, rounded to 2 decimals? 0.92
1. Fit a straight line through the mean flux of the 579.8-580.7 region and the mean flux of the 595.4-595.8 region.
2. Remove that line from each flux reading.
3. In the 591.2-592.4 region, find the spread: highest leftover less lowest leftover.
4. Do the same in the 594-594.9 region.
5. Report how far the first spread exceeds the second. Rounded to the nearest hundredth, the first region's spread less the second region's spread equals 0.69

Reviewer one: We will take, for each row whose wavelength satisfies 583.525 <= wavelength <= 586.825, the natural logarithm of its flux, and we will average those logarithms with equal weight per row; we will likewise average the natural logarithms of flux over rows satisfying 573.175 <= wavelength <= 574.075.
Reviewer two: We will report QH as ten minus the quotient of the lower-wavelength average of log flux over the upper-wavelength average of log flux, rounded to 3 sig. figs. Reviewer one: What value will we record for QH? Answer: 8.98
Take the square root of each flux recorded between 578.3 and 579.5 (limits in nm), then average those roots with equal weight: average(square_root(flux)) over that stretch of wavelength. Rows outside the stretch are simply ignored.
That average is 3.29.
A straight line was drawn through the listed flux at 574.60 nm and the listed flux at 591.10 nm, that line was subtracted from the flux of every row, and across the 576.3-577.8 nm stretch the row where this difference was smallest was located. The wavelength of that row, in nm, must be 576.85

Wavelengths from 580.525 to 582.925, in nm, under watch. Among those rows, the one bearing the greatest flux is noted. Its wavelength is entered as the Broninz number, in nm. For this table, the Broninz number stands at 580.60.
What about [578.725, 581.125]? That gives 580.60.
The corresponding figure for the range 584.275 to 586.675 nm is 584.50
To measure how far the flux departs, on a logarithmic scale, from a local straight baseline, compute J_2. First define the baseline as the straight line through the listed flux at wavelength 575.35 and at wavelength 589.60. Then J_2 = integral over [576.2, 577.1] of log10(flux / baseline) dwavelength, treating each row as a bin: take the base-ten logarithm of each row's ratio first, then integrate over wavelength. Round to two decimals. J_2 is -0.02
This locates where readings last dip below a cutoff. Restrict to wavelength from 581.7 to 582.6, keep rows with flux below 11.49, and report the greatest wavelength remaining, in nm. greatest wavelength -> 582.55 nm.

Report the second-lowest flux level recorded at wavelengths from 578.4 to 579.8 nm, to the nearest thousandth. 10.220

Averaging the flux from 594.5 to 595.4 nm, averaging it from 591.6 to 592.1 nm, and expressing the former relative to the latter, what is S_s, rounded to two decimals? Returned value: 1.06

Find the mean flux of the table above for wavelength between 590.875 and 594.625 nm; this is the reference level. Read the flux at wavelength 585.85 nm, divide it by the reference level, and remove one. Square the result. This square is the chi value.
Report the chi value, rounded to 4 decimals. 0.0007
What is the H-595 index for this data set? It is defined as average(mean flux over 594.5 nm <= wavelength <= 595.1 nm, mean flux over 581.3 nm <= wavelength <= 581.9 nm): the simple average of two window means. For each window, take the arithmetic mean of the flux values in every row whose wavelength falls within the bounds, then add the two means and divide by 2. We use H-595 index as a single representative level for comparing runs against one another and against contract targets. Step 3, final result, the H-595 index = 11.5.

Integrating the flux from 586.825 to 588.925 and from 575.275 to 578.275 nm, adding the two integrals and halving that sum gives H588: 27.6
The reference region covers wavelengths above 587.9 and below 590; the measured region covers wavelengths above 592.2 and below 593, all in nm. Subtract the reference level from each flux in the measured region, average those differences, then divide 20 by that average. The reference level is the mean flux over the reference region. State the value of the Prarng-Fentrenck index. 9.7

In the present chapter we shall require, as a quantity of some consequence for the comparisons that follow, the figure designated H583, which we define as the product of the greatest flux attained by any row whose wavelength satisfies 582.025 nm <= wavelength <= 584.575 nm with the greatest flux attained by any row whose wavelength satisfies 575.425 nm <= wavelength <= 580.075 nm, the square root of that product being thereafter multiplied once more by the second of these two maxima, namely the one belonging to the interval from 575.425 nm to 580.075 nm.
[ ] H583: 148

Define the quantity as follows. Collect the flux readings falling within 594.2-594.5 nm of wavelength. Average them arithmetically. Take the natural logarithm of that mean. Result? 2.43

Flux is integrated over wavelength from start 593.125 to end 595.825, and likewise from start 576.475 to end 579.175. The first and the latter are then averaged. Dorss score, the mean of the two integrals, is 29.8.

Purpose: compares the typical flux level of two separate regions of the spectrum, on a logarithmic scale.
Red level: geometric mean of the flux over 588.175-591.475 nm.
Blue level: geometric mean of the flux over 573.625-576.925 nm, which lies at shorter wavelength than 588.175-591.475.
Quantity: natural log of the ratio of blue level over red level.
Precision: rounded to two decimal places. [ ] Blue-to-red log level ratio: 0.18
